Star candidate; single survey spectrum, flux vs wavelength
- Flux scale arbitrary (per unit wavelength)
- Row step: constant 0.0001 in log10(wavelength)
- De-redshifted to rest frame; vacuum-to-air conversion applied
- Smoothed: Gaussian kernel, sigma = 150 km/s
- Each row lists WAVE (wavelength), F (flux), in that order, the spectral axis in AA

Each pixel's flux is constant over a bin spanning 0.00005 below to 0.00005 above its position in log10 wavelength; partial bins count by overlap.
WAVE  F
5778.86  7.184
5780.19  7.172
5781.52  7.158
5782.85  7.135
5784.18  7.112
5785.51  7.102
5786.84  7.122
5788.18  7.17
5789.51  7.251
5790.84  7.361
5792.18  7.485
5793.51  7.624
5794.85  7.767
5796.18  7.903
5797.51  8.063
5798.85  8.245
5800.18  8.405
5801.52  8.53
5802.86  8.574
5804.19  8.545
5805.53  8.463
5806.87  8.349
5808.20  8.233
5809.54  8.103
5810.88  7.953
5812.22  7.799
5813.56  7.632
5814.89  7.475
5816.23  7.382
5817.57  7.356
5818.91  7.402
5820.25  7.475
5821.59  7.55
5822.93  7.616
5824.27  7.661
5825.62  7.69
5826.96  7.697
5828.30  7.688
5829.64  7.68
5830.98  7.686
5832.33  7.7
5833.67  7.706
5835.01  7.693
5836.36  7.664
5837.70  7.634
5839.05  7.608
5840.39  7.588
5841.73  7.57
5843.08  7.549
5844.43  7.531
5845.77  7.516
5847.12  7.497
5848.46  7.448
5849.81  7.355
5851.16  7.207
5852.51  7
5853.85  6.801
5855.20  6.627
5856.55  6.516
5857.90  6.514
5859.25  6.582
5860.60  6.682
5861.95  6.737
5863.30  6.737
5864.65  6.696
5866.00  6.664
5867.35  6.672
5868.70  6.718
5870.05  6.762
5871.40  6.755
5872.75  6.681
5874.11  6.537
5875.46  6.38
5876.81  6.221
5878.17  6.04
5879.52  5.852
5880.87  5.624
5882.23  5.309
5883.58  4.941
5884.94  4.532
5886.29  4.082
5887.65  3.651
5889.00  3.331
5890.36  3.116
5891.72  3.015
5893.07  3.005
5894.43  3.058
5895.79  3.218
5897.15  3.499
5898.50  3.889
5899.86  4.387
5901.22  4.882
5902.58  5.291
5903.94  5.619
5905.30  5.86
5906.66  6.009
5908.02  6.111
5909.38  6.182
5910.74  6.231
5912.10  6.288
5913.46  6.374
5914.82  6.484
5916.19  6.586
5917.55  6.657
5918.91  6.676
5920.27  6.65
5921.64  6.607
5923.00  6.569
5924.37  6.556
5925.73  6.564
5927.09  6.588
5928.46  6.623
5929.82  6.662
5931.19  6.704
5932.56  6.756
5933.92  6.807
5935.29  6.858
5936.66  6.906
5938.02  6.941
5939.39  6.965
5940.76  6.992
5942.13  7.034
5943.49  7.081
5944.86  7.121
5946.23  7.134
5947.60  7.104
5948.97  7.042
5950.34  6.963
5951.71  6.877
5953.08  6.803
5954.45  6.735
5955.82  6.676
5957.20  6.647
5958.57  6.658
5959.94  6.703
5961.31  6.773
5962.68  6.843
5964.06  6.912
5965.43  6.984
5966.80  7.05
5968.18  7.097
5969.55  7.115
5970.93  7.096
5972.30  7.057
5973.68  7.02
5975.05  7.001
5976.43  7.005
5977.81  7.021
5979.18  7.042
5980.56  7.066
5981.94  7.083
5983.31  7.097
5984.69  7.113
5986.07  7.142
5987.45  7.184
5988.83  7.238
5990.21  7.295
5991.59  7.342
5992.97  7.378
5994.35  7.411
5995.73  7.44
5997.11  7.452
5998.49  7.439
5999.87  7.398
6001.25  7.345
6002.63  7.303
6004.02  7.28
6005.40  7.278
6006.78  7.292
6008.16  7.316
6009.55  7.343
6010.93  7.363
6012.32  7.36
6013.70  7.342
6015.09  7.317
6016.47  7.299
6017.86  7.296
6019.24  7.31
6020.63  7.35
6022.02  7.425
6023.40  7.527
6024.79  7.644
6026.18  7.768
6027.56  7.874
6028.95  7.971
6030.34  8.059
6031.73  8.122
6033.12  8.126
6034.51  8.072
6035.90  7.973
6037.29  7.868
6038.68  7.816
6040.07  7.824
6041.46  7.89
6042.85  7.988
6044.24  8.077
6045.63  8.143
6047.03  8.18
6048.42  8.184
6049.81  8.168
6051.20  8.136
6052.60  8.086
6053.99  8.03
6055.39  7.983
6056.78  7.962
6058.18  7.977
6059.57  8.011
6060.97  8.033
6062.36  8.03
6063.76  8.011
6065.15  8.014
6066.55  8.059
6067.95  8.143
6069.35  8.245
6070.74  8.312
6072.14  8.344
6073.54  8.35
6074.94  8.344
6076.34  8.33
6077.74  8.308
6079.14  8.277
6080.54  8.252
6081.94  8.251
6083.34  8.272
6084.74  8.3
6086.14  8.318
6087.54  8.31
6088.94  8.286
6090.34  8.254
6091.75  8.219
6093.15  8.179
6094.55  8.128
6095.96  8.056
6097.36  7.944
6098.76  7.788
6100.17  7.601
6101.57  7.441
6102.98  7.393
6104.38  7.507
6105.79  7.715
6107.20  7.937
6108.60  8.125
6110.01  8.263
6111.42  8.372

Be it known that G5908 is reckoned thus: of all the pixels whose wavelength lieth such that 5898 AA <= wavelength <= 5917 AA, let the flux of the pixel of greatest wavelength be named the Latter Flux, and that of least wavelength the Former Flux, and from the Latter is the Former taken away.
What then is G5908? 2.7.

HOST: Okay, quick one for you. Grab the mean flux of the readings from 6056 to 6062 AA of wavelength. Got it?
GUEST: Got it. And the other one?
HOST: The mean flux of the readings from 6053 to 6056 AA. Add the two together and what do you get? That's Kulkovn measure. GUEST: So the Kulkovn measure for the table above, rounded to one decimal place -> 16.0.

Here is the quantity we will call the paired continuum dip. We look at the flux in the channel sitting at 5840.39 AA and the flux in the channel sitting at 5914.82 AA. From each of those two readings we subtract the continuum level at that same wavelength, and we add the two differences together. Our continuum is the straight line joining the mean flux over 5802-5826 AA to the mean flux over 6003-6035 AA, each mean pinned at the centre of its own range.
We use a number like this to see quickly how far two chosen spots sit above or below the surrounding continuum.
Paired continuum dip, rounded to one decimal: -1.4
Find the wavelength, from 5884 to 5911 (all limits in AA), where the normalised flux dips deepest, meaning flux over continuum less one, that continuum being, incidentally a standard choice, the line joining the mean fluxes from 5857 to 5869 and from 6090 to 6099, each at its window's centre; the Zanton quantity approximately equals 5893.07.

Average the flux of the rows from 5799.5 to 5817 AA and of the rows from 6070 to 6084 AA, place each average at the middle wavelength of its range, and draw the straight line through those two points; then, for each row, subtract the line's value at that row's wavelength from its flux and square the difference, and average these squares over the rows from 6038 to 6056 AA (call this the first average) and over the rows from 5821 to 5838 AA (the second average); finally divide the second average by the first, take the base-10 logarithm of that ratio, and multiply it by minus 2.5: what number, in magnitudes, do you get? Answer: -1.1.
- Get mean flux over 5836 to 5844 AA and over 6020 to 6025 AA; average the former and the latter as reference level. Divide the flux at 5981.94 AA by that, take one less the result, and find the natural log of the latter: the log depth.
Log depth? -2.8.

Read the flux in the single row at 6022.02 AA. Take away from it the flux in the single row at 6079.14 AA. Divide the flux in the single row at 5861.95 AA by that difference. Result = -8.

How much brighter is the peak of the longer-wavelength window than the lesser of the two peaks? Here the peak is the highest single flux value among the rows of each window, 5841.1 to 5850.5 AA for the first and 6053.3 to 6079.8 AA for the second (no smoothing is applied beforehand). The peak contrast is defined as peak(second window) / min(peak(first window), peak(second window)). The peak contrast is 1.10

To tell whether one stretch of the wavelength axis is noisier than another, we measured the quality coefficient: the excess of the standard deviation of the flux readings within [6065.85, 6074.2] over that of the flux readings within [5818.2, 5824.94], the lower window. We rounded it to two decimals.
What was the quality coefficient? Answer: 0.01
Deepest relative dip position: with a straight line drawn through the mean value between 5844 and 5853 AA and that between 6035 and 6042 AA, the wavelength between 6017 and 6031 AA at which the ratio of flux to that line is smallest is 6017.86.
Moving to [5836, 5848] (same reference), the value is 5847.12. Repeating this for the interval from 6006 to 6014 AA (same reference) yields 6006.78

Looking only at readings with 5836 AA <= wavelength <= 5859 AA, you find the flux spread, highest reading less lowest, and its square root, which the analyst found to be 1.1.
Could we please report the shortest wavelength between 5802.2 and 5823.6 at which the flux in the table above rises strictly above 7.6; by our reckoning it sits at 5802.86 AA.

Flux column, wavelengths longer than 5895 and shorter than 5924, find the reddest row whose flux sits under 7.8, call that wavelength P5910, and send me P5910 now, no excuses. 5923.00 AA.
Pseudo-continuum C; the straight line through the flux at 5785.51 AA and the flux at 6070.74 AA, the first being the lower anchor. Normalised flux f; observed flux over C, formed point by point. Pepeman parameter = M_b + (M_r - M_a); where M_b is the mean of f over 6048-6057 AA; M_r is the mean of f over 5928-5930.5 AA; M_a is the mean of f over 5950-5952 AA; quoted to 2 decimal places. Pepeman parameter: 0.96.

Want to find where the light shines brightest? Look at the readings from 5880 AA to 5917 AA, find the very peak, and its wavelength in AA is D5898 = 5916.19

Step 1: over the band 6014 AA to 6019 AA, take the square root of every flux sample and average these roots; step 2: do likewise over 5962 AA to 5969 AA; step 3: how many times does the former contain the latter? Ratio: 1.02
